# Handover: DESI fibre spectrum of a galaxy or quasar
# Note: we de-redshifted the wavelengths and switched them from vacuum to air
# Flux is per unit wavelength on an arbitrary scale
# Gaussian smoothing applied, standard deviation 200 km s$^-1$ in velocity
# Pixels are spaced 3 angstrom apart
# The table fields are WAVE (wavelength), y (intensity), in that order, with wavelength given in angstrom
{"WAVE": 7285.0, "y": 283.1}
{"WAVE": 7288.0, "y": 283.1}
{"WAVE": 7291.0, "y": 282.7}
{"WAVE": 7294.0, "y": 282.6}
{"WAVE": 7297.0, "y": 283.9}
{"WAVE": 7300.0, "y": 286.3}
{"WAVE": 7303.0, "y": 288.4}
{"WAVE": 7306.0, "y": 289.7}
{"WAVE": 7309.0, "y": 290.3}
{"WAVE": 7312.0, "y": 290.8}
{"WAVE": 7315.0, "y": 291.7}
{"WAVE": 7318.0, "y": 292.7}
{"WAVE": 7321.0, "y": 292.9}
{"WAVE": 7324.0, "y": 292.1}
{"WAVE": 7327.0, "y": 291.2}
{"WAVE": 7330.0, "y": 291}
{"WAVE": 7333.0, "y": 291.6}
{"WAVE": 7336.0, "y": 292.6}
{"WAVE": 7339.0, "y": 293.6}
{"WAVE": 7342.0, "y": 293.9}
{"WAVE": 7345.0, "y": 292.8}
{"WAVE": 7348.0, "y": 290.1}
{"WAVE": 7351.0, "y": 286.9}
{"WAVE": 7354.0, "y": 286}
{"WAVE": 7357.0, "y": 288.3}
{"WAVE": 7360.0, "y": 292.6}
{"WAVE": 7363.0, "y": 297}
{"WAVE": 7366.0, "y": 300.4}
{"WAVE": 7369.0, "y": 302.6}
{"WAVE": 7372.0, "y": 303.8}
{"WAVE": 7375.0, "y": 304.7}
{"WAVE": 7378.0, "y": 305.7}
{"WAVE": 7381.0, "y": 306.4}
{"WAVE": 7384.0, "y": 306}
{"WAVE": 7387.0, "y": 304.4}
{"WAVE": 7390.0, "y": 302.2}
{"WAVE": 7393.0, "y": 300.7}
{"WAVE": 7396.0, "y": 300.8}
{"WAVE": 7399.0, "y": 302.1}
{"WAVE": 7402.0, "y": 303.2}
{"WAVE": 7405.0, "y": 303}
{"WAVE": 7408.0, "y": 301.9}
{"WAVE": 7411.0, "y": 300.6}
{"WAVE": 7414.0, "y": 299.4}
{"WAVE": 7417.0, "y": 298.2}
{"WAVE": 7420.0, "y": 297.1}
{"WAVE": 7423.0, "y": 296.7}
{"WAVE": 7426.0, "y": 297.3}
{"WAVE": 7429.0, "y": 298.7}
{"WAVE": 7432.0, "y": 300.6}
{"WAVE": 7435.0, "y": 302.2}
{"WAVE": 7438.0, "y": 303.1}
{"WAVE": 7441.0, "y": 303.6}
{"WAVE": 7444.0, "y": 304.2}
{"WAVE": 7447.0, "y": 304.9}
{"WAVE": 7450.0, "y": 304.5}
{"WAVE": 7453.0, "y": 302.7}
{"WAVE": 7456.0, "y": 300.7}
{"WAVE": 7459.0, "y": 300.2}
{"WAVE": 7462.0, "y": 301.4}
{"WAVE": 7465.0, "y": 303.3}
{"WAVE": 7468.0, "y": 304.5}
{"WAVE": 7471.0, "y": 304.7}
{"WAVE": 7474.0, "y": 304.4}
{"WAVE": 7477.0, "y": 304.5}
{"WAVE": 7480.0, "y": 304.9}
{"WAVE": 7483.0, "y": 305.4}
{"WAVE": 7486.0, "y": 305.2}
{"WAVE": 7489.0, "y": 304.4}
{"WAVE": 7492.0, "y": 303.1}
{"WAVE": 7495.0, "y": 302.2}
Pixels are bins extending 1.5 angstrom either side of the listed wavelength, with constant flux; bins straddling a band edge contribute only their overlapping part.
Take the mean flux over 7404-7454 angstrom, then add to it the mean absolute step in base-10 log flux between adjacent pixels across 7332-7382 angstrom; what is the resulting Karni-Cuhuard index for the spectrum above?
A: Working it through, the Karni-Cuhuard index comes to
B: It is 301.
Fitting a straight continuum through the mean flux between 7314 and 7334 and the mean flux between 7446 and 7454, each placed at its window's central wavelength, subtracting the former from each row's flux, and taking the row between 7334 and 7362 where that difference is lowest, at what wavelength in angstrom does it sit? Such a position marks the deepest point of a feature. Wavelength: 7354.0 angstrom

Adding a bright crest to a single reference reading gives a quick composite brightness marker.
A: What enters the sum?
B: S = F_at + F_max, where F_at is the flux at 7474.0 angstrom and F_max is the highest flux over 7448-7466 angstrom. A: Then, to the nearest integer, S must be 609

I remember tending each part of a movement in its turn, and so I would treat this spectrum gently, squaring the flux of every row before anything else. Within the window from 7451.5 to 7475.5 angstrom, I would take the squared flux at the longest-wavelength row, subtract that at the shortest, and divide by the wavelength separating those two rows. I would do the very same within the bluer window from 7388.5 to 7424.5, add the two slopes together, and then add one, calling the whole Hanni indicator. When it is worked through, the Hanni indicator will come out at -50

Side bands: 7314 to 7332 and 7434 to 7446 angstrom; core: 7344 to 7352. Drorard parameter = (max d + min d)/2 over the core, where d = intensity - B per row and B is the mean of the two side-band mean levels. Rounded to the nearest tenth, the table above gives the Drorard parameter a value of -7.8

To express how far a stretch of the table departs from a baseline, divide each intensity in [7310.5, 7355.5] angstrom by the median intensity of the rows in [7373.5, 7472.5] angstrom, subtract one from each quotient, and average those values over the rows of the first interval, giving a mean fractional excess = -0.036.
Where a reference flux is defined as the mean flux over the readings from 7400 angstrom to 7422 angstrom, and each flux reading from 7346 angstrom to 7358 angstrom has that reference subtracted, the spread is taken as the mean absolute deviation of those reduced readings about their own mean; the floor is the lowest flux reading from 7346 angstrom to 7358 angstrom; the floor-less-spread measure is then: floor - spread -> 285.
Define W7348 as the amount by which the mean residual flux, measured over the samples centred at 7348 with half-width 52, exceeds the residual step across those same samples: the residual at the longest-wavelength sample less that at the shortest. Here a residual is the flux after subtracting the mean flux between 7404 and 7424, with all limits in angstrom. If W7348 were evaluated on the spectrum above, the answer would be -23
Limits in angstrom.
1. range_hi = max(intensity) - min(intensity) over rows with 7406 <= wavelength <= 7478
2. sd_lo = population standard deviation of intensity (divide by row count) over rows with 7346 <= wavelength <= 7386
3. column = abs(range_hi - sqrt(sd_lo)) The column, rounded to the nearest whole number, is 5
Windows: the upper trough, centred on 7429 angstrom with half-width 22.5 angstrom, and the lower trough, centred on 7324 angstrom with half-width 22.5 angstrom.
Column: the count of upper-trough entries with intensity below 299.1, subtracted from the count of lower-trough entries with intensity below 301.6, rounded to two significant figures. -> 10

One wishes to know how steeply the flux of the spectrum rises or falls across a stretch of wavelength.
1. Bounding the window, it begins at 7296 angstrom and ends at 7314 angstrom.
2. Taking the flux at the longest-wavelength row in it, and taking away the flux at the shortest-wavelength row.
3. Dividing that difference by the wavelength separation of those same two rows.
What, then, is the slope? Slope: 0.5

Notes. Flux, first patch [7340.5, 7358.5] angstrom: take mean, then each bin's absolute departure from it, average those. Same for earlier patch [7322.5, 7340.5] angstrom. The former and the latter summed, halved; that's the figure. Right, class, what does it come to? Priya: 1.7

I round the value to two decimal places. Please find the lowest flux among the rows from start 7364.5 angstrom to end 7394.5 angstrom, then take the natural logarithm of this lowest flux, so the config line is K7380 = 5.71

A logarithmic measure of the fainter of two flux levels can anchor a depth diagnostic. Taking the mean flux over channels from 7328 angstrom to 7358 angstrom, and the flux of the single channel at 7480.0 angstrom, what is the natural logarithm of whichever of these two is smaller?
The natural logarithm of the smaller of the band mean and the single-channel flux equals 5.67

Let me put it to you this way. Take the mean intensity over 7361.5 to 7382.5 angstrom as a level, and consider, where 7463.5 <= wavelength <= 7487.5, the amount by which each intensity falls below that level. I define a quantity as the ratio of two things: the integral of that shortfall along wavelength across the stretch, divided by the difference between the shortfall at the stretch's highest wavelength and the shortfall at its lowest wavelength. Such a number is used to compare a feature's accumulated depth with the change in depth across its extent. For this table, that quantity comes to 21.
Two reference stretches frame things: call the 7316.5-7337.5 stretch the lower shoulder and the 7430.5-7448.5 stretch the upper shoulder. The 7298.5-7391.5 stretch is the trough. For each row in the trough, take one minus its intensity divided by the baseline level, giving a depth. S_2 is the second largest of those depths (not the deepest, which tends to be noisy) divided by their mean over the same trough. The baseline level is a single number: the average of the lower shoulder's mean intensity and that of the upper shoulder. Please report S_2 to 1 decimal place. 4.1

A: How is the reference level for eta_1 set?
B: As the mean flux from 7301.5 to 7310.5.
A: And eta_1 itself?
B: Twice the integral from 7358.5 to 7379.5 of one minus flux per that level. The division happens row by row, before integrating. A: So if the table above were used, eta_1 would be -1.7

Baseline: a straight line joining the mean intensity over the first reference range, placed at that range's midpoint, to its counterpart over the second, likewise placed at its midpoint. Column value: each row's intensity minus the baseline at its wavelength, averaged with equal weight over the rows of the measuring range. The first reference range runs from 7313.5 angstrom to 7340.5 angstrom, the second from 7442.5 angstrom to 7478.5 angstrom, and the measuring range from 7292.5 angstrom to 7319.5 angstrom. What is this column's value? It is -1.9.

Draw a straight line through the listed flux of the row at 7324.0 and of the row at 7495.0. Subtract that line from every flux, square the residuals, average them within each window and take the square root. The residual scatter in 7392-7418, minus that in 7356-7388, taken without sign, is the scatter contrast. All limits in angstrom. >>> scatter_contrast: 3.5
